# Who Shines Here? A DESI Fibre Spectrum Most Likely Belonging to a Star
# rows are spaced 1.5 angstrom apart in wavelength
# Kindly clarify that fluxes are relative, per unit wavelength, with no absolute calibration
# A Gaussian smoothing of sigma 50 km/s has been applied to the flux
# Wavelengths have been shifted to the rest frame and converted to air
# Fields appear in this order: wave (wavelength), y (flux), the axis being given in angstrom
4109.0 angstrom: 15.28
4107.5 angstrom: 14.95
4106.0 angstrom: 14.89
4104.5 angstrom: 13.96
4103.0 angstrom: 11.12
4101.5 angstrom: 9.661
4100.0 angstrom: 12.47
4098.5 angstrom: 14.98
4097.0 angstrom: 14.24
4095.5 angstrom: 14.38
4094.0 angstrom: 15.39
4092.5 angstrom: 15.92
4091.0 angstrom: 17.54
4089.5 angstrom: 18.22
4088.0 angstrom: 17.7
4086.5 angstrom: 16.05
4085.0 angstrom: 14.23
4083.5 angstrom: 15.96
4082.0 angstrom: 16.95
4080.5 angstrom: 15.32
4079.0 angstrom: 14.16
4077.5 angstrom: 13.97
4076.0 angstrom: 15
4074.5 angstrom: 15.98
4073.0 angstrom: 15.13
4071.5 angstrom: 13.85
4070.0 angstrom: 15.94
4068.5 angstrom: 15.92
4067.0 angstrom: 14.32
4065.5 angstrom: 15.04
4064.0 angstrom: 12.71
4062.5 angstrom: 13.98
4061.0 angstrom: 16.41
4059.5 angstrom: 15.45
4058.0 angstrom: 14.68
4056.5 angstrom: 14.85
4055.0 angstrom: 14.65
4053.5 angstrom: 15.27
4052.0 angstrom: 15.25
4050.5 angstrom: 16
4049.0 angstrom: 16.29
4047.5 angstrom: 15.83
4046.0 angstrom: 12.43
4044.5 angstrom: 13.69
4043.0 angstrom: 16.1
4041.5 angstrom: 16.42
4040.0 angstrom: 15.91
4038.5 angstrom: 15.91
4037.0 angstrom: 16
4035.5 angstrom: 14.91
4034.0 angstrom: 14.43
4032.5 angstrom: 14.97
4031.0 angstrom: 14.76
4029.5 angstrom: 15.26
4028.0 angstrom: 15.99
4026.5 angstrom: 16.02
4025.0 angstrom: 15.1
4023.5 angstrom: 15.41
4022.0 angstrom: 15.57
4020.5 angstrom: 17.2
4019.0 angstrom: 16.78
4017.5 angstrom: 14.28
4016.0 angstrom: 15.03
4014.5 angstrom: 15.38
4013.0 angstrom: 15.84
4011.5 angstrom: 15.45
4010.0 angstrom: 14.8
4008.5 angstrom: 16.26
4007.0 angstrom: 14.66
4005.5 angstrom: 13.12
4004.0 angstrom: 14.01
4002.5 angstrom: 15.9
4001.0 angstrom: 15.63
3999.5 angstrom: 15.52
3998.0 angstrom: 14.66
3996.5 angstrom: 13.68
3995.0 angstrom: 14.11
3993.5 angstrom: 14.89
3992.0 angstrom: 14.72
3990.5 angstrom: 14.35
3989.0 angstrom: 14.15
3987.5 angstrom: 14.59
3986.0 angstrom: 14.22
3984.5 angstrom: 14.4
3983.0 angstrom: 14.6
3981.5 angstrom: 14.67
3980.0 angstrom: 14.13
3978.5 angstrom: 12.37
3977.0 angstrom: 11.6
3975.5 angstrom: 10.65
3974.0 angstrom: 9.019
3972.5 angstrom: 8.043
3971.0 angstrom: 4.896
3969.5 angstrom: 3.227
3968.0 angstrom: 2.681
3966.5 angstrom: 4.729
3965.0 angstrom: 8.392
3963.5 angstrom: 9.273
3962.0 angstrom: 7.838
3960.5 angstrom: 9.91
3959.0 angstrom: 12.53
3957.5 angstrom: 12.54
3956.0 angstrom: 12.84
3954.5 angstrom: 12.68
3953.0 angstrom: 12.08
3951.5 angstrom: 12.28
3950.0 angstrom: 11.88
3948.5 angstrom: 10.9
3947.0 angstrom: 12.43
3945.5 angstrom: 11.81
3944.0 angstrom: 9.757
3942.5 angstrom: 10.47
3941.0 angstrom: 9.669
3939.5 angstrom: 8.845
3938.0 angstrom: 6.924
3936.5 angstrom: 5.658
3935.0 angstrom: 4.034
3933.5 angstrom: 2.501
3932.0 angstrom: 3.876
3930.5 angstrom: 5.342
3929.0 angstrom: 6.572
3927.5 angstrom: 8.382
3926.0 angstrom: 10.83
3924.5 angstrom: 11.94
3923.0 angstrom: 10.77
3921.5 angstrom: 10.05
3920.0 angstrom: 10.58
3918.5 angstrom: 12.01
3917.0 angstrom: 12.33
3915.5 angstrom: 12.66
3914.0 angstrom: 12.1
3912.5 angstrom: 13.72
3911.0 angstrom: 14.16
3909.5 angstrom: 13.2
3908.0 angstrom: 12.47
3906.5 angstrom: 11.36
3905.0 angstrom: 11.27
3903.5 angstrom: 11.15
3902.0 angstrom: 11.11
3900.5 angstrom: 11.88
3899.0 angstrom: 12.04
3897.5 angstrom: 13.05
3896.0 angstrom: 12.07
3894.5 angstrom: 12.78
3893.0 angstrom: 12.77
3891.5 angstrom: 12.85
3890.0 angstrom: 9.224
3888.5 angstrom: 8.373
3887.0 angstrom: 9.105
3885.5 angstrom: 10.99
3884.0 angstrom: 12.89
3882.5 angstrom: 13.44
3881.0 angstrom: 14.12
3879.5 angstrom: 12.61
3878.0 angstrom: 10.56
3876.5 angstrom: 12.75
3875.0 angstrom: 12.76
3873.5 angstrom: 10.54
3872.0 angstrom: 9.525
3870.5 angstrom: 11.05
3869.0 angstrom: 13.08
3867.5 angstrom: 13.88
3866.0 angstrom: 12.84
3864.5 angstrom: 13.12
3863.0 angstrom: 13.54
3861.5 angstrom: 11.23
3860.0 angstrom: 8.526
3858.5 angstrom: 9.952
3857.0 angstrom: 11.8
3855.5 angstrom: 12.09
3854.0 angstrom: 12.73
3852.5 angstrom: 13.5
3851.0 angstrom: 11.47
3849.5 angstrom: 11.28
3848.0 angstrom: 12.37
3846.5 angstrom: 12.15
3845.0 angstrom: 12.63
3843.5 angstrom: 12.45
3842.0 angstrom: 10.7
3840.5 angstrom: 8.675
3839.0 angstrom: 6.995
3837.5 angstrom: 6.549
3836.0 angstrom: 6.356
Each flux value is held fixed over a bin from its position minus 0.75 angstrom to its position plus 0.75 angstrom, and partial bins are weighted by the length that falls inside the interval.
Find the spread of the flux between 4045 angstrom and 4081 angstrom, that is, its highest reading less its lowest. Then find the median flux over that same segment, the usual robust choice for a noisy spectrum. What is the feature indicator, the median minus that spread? 11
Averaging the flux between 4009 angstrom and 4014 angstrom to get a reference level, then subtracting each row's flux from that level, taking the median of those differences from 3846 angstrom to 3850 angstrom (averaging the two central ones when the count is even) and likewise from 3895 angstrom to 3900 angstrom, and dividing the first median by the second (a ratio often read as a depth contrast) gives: 1.0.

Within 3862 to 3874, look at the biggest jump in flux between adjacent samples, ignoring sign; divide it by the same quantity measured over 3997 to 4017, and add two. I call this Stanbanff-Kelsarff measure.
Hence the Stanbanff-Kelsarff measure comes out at 3.07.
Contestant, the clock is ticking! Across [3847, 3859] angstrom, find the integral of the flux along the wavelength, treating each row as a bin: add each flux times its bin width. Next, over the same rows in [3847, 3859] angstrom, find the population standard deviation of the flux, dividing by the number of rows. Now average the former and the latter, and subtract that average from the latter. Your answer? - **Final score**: -71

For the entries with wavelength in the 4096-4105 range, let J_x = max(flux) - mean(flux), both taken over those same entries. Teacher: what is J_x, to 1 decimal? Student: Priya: 2.2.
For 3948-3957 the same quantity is 0.7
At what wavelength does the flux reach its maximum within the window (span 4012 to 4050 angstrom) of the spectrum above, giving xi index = 4020.5 angstrom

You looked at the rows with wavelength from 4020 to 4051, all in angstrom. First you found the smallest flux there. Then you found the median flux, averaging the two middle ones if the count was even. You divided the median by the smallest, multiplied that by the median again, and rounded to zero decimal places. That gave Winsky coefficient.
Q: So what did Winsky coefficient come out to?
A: 20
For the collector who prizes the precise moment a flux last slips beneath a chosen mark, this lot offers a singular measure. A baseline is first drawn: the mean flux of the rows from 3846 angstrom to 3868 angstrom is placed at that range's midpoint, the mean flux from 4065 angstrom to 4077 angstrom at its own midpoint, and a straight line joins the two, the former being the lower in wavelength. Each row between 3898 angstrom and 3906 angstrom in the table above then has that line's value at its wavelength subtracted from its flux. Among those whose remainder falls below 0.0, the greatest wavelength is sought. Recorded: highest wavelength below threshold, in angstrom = 3905.0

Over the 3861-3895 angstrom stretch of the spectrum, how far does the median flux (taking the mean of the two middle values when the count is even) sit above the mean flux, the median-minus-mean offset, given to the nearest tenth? 0.8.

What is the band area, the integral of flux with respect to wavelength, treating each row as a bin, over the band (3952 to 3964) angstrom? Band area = 135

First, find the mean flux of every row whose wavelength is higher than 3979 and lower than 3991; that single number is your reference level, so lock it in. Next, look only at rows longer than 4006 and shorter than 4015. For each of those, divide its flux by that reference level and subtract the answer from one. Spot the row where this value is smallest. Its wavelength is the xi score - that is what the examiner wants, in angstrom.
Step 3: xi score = 4008.5 angstrom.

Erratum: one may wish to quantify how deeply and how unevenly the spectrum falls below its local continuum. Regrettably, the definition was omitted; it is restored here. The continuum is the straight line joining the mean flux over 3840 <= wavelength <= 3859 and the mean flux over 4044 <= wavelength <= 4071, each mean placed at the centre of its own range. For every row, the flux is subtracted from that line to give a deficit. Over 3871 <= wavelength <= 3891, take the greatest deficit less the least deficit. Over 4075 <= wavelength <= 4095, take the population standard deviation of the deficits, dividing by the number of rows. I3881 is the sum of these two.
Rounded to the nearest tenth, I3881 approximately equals 7.2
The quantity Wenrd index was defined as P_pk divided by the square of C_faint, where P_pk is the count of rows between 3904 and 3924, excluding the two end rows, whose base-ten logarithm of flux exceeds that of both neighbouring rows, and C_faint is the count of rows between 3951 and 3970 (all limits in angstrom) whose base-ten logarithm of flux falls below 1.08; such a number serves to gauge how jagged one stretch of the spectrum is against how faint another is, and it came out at 0.04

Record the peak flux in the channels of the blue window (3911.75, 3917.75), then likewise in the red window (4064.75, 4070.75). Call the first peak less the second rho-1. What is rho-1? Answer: -2.2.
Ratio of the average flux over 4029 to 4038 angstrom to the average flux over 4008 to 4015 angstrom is 1.0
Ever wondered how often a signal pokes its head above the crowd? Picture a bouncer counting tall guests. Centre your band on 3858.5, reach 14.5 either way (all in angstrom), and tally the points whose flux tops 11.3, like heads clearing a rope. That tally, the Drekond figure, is 13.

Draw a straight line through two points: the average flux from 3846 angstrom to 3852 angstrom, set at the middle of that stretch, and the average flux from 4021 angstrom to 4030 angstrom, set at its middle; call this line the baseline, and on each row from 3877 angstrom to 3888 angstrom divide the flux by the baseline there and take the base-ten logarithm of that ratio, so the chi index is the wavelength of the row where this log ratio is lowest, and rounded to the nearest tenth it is 3887.0 angstrom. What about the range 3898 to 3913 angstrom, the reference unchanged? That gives 3902.0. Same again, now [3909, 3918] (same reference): 3914.0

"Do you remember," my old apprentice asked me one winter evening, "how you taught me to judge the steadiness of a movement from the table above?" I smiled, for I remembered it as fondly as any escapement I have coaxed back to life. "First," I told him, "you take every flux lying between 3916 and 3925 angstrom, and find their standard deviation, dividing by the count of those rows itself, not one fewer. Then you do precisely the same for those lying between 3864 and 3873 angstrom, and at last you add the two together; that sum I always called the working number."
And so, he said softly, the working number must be 2.3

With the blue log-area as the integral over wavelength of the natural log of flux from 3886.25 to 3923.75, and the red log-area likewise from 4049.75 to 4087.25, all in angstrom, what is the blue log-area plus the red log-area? 194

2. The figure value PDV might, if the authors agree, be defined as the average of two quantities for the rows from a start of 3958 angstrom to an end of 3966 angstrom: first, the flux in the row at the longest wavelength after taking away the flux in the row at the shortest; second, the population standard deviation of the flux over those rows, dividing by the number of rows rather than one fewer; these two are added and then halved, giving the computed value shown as -1.3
